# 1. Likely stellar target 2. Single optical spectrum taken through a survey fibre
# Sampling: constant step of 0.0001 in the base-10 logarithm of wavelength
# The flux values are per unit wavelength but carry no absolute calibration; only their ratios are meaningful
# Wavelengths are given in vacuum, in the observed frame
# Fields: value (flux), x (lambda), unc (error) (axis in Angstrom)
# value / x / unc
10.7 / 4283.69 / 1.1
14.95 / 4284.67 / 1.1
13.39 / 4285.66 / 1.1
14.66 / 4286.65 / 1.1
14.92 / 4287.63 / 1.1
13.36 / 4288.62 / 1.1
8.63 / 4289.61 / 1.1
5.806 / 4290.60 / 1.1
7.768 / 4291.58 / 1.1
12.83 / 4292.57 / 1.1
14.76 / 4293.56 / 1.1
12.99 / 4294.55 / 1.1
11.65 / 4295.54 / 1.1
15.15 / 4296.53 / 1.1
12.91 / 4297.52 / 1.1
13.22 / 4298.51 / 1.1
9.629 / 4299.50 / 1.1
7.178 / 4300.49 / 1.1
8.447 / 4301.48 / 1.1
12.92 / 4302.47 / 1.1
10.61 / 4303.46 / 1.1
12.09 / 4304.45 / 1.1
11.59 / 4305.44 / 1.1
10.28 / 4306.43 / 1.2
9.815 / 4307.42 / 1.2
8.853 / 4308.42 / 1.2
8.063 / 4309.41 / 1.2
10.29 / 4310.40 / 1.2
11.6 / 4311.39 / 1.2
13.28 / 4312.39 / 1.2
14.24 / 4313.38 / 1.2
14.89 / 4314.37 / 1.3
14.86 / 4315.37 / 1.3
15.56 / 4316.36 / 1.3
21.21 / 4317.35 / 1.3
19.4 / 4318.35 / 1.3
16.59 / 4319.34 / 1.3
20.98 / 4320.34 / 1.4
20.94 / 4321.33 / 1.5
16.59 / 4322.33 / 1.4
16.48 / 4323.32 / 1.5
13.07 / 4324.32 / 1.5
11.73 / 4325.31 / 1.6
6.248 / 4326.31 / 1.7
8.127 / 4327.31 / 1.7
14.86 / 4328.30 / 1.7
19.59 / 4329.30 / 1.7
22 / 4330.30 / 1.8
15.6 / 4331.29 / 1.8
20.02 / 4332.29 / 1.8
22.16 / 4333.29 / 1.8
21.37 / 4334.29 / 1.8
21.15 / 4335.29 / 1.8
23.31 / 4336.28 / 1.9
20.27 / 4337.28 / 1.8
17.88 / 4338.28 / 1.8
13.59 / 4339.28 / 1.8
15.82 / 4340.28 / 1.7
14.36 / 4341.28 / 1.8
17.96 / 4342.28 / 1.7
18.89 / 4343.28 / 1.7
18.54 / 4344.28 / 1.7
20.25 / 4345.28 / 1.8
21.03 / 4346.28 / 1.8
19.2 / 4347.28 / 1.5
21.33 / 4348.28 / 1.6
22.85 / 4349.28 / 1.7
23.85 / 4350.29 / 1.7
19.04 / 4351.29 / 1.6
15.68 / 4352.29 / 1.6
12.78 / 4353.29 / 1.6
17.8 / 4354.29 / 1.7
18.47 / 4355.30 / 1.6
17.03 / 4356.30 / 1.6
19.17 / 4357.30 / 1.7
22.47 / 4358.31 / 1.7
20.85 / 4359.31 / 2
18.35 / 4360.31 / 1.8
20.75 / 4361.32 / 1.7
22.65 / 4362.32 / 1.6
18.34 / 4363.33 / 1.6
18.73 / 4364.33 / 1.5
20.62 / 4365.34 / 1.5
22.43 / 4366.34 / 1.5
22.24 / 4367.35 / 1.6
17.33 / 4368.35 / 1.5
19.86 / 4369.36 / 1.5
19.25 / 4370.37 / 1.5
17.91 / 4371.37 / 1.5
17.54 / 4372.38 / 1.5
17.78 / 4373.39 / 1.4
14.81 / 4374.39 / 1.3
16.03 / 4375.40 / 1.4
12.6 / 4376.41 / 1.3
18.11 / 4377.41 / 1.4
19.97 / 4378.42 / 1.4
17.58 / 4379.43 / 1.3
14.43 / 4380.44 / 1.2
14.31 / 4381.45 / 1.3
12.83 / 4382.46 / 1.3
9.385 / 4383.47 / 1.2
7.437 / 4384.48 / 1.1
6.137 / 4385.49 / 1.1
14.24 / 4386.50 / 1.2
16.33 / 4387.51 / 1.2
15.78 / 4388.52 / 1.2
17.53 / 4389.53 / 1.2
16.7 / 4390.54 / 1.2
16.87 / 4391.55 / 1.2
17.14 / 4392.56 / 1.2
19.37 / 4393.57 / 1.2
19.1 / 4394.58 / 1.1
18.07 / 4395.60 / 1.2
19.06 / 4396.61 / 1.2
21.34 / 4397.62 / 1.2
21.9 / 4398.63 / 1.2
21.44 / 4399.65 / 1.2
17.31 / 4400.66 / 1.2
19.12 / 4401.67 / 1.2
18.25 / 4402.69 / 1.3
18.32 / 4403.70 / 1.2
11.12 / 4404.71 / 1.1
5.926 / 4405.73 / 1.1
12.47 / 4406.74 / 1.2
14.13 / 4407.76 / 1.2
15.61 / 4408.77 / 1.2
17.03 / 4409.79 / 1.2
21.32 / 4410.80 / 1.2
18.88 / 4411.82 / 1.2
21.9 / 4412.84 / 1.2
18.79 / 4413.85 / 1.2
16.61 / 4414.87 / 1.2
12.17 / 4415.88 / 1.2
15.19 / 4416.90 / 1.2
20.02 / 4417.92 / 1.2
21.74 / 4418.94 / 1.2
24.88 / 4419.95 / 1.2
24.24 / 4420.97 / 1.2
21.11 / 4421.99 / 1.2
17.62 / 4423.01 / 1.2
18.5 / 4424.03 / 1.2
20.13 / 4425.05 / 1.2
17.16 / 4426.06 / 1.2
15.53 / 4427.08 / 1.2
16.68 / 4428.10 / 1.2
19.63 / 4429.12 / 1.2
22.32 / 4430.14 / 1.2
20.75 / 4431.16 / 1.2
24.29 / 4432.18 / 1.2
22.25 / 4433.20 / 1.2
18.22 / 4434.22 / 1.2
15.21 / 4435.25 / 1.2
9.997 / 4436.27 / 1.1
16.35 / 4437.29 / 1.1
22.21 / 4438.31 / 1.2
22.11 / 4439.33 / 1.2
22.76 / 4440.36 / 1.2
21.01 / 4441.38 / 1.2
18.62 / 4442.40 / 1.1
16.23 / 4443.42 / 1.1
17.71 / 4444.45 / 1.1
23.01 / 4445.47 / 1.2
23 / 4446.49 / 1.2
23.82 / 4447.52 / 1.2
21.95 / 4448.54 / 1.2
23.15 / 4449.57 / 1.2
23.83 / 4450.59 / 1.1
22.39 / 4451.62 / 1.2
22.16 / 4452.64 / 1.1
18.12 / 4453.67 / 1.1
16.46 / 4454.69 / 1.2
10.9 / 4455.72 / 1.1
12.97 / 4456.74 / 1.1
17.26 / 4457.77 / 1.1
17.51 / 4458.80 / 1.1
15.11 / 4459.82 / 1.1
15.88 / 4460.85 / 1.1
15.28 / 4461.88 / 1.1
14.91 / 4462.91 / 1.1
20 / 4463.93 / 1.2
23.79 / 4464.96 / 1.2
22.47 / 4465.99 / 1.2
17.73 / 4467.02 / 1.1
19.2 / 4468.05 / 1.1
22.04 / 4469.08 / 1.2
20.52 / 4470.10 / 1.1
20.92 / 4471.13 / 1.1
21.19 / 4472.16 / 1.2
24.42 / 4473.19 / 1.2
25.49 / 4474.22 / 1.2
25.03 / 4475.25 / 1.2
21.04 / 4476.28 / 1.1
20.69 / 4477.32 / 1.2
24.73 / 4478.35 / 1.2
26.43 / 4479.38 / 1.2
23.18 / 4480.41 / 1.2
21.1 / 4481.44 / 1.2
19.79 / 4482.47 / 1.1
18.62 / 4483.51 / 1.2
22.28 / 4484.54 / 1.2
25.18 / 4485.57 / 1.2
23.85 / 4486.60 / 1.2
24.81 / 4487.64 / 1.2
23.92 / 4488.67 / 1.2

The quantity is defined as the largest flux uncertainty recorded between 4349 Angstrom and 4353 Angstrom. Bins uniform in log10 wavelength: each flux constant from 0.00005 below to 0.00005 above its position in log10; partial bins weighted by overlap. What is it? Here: 1.7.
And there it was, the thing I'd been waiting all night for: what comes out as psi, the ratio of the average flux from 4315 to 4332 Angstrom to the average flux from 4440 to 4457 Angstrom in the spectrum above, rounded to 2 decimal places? 0.81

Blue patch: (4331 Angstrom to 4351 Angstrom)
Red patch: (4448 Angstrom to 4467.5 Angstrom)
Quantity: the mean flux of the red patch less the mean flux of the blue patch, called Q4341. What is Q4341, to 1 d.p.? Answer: -1.0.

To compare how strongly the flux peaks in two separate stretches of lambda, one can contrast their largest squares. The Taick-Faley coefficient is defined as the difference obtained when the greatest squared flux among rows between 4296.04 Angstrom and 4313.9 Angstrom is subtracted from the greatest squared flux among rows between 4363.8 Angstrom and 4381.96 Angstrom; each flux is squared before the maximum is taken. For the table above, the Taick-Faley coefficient 274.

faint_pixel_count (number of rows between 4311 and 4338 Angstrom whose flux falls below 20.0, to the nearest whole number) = 17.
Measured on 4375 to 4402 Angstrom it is 24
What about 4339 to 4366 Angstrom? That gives 17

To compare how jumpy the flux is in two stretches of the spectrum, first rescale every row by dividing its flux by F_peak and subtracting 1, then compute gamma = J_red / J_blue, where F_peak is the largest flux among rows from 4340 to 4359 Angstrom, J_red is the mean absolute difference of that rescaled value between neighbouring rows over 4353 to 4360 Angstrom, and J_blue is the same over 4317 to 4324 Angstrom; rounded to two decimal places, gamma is 1.05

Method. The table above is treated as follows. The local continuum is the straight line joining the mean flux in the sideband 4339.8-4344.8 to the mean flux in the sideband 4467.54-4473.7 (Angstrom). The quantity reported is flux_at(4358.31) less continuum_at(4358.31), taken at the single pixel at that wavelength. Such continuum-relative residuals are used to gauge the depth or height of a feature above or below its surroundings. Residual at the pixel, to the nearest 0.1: 4.8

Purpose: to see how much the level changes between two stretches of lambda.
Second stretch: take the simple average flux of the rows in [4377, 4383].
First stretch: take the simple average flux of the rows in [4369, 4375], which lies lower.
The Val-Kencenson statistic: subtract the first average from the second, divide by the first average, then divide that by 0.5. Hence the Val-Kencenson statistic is -0.2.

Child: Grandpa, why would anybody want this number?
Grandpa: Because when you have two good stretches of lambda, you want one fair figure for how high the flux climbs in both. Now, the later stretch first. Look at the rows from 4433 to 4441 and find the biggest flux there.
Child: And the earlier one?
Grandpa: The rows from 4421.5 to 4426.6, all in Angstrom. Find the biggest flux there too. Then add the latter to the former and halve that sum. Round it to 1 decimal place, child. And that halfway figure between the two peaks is 21.9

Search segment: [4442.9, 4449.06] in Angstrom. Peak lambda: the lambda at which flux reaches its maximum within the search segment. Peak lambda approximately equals 4447.52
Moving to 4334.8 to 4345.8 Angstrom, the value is 4336.28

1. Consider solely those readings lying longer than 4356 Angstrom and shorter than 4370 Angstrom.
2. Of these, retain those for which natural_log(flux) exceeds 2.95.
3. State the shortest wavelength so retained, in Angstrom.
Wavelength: 4357.30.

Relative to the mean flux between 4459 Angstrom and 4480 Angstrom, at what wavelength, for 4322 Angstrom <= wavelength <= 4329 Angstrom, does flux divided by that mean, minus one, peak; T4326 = 4322.33 Angstrom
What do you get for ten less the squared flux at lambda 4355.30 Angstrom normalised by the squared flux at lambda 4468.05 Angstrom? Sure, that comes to 9.07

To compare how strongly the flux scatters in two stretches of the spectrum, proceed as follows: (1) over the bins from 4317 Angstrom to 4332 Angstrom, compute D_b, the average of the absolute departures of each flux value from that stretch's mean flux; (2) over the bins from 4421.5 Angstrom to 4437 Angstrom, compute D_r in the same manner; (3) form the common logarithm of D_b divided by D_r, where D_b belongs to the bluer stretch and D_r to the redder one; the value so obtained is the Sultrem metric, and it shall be 0.14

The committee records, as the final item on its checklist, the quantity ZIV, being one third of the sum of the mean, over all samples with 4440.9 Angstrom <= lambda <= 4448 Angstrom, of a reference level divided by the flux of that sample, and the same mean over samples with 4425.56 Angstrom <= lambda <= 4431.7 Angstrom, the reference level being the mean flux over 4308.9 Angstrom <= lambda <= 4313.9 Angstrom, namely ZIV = 0.40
